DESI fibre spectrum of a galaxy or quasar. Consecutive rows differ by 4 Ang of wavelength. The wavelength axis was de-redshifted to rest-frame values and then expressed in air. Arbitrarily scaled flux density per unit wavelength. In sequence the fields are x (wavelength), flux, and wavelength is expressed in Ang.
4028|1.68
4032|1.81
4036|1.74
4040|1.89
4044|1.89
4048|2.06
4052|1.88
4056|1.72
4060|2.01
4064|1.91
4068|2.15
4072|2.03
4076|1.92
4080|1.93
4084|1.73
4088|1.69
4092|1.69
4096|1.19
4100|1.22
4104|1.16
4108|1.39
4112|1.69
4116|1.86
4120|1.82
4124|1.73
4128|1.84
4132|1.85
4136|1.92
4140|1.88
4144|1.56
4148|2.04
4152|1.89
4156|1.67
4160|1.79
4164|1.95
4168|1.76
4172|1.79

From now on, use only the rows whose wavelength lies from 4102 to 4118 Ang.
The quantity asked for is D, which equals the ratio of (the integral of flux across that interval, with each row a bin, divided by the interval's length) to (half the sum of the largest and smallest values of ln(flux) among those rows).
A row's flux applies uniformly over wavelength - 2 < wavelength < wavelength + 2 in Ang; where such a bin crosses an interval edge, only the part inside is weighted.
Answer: 3.97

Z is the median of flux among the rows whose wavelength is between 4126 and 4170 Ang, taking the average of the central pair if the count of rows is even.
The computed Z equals 1.85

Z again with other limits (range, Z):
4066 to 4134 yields 1.73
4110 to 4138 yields 1.84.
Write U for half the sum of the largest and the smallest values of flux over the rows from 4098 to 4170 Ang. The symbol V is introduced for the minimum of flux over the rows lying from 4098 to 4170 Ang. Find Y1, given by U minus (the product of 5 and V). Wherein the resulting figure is -4.20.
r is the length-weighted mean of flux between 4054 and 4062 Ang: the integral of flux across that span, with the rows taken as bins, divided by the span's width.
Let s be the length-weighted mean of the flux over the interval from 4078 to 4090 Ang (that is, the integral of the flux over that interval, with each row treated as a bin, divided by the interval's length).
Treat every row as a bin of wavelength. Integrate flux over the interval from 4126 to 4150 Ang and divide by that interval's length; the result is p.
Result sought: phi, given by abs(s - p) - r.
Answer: -1.80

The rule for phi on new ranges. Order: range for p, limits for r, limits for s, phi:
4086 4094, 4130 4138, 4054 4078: -1.62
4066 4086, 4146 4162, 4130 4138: -1.78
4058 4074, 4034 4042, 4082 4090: -1.50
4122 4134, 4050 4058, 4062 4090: -1.70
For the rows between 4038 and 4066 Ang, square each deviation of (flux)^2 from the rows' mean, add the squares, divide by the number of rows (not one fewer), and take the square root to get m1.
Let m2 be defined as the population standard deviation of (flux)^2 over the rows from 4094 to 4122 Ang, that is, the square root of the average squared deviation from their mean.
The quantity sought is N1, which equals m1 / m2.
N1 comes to 0.4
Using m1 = 0.38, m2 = 0.9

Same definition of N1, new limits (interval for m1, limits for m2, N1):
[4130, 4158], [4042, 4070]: 1.1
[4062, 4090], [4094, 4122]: 0.7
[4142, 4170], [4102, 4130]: 0.7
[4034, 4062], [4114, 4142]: 2.2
